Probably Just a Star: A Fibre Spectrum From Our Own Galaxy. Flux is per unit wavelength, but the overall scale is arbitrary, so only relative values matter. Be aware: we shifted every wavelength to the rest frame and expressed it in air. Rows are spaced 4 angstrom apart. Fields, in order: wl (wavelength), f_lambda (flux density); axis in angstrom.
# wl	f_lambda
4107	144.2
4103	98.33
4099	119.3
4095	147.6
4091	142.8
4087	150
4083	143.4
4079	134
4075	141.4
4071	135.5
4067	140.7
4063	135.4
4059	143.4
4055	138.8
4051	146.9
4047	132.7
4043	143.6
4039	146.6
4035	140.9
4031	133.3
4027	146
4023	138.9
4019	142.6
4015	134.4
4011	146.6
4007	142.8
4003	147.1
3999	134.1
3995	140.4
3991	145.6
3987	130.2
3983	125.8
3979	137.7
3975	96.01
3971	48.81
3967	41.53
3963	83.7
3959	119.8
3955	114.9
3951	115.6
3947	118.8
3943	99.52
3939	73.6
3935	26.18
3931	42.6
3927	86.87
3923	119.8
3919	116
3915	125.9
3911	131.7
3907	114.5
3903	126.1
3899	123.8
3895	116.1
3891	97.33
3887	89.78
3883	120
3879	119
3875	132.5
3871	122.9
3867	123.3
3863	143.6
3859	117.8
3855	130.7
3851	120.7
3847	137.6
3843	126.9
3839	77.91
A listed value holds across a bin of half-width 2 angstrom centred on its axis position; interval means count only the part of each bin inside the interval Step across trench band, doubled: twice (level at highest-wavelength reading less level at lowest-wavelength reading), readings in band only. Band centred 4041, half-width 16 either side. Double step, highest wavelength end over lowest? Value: -14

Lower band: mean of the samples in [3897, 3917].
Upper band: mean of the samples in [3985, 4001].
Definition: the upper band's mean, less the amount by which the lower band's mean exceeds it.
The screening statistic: 151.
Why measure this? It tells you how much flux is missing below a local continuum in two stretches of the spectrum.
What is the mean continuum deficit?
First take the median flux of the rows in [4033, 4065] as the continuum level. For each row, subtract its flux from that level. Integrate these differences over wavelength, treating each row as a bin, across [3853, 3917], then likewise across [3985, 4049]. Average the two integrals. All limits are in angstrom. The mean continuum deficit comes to 736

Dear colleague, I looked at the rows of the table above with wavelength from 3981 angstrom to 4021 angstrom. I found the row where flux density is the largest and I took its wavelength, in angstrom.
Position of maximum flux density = 4003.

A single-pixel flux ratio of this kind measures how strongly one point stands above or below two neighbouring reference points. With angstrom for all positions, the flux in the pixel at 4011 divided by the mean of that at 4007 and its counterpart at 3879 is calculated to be 1.1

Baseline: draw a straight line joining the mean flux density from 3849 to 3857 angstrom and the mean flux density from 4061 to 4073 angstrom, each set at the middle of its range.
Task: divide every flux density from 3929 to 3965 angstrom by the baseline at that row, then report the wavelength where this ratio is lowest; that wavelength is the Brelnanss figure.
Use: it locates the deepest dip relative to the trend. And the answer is 3935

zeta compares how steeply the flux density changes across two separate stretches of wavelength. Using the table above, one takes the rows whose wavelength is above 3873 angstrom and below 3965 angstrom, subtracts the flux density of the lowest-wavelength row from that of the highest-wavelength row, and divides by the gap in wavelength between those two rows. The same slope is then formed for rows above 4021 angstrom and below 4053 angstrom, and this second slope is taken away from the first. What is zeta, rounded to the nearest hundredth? -0.84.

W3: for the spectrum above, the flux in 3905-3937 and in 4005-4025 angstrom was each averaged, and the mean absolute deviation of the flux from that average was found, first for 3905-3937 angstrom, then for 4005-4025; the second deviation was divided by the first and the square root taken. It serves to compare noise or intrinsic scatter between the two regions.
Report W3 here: 0.33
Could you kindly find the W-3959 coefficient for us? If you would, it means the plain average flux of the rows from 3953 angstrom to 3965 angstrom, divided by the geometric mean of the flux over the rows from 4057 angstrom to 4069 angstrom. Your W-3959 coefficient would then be 0.76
